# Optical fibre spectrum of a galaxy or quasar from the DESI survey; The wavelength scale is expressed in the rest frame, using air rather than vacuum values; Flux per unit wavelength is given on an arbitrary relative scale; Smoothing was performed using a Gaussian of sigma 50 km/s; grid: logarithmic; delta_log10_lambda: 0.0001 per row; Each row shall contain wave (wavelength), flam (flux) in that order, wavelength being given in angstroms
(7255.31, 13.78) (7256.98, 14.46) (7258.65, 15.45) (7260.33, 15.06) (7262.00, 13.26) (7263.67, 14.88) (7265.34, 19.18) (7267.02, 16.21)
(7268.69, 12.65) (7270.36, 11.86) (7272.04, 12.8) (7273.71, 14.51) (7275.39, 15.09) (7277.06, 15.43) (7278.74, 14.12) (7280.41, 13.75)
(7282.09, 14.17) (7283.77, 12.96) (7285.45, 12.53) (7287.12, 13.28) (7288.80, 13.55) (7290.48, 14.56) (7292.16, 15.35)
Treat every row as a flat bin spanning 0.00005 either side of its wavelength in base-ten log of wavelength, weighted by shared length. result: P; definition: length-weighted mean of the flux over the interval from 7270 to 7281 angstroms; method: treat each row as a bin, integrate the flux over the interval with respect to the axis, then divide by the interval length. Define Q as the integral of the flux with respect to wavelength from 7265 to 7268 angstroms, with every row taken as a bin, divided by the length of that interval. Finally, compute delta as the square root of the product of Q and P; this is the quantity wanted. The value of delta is 15.5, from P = 14.0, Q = 17.2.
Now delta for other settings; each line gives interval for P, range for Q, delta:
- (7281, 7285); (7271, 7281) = 13.8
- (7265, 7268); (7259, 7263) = 15.7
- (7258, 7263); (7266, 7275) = 14.2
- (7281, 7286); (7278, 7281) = 13.6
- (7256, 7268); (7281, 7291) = 14.4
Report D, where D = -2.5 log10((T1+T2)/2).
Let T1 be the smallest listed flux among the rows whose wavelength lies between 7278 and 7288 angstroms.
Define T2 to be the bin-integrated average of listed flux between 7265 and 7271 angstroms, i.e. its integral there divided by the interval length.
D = -2.84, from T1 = 12.53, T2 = 14.7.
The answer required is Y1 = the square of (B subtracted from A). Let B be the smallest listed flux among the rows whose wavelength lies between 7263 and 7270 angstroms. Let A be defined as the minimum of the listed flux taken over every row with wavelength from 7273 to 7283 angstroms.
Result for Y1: 1.2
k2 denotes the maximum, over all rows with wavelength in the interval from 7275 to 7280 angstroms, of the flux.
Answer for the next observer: 15.43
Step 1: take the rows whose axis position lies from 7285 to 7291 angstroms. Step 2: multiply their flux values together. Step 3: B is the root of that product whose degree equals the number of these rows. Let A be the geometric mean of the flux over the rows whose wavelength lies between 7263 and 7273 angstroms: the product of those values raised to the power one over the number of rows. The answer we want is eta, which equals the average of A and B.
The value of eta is 13.9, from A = 14.4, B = 13.5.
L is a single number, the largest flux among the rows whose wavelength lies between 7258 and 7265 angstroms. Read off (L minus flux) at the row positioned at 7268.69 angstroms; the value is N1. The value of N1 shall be 2.8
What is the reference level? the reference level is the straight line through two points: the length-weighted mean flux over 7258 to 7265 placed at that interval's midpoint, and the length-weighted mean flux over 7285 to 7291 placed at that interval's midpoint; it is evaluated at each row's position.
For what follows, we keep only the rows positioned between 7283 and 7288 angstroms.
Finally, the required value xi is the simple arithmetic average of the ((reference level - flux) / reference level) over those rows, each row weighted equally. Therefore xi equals 0.05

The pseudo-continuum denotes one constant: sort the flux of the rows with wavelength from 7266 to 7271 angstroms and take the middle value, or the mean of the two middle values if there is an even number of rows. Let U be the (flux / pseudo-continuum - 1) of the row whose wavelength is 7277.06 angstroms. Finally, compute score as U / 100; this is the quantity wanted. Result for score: 0.0022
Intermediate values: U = 0.22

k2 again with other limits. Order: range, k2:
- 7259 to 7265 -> 15.06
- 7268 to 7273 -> 12.8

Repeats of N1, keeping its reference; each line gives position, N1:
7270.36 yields 3.6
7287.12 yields 2.2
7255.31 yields 1.7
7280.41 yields 1.7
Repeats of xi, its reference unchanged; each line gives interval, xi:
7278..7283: -0.01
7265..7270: -0.09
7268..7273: 0.14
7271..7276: 0.01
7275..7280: -0.06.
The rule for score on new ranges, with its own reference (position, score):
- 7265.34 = 0.0052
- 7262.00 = 0.0005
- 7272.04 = 0.0001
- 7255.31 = 0.0009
